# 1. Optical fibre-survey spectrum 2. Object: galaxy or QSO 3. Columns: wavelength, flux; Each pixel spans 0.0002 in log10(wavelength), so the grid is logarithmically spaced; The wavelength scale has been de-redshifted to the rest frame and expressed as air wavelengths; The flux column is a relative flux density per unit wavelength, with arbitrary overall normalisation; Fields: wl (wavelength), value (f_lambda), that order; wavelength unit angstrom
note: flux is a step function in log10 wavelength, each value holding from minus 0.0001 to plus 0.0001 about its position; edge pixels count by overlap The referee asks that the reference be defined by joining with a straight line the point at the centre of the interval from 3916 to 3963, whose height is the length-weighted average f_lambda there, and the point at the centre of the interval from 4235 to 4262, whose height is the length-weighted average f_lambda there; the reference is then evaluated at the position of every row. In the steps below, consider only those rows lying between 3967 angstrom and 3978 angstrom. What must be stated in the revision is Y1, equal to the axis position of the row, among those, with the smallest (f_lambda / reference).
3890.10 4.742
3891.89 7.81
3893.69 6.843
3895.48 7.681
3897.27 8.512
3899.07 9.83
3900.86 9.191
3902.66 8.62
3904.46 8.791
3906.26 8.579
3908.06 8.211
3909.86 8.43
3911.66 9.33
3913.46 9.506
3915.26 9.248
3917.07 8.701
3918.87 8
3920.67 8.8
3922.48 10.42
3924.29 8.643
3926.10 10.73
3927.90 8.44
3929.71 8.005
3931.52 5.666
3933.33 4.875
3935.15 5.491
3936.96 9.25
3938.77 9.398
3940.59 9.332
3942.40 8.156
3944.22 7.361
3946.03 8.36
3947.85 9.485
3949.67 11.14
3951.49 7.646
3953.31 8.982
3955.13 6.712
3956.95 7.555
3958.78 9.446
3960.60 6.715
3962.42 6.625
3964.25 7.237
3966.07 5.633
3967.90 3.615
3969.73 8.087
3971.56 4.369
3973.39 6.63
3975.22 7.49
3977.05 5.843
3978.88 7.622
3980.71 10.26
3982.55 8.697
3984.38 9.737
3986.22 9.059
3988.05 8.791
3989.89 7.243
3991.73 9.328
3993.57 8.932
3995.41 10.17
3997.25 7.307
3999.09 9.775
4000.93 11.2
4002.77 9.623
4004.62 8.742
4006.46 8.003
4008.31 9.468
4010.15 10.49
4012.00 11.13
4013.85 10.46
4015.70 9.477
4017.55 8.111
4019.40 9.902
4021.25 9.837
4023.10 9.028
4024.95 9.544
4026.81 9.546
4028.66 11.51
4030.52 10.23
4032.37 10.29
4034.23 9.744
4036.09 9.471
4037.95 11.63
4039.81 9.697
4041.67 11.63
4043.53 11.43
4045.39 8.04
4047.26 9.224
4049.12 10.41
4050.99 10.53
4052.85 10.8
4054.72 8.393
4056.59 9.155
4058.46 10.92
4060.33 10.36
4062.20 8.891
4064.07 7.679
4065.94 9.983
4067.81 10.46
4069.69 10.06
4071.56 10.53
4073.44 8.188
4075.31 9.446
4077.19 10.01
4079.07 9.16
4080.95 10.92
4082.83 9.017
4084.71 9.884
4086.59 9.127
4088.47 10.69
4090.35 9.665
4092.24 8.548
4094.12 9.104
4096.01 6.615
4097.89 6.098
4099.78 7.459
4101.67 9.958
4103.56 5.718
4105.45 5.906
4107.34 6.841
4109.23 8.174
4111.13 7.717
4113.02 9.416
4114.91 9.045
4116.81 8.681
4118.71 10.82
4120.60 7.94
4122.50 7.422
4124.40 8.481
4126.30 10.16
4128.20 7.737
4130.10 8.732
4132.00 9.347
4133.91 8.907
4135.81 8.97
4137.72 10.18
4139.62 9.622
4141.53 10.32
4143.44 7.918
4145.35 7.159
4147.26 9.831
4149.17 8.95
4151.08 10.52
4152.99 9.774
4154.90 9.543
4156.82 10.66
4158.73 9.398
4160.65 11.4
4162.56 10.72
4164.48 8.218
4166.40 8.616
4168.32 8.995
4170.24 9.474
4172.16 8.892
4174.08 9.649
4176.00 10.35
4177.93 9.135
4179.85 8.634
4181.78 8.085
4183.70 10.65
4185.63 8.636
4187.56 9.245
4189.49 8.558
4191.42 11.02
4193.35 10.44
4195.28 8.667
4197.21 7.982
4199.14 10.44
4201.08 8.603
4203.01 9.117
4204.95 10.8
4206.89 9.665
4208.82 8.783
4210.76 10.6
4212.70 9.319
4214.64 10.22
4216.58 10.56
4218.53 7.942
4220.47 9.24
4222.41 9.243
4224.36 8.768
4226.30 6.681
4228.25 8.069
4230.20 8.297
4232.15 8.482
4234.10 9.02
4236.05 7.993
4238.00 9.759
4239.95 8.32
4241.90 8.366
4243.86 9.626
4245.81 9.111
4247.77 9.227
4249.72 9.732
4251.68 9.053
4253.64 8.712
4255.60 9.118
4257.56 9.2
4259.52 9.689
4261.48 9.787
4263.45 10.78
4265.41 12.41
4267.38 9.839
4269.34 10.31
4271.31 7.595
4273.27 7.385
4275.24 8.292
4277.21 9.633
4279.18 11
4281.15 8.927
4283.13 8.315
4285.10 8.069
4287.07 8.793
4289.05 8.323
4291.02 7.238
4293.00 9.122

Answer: 3967.90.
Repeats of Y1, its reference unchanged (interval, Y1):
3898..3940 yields 3933.33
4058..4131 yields 4103.56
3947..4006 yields 3967.90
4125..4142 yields 4128.20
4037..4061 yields 4045.39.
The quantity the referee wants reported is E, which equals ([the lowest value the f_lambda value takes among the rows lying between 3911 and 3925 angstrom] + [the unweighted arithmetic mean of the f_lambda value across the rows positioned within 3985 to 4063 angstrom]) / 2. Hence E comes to 8.9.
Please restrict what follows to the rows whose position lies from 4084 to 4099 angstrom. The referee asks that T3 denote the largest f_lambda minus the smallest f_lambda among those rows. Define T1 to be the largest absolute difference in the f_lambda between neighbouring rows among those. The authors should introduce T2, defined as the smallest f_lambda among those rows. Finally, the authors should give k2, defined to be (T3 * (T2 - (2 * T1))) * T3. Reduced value 24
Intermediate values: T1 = 2.5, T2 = 6.098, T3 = 4.6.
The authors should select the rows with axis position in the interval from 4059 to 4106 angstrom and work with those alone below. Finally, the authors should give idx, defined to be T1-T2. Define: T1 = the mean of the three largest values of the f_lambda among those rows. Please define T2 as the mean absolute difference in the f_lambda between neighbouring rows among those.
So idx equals 9.4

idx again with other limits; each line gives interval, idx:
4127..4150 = 9.1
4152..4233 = 10.0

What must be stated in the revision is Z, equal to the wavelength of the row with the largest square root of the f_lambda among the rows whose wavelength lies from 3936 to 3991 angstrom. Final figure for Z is 3949.67 angstrom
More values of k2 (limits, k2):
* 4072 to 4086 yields 33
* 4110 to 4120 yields 33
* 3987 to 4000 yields 13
